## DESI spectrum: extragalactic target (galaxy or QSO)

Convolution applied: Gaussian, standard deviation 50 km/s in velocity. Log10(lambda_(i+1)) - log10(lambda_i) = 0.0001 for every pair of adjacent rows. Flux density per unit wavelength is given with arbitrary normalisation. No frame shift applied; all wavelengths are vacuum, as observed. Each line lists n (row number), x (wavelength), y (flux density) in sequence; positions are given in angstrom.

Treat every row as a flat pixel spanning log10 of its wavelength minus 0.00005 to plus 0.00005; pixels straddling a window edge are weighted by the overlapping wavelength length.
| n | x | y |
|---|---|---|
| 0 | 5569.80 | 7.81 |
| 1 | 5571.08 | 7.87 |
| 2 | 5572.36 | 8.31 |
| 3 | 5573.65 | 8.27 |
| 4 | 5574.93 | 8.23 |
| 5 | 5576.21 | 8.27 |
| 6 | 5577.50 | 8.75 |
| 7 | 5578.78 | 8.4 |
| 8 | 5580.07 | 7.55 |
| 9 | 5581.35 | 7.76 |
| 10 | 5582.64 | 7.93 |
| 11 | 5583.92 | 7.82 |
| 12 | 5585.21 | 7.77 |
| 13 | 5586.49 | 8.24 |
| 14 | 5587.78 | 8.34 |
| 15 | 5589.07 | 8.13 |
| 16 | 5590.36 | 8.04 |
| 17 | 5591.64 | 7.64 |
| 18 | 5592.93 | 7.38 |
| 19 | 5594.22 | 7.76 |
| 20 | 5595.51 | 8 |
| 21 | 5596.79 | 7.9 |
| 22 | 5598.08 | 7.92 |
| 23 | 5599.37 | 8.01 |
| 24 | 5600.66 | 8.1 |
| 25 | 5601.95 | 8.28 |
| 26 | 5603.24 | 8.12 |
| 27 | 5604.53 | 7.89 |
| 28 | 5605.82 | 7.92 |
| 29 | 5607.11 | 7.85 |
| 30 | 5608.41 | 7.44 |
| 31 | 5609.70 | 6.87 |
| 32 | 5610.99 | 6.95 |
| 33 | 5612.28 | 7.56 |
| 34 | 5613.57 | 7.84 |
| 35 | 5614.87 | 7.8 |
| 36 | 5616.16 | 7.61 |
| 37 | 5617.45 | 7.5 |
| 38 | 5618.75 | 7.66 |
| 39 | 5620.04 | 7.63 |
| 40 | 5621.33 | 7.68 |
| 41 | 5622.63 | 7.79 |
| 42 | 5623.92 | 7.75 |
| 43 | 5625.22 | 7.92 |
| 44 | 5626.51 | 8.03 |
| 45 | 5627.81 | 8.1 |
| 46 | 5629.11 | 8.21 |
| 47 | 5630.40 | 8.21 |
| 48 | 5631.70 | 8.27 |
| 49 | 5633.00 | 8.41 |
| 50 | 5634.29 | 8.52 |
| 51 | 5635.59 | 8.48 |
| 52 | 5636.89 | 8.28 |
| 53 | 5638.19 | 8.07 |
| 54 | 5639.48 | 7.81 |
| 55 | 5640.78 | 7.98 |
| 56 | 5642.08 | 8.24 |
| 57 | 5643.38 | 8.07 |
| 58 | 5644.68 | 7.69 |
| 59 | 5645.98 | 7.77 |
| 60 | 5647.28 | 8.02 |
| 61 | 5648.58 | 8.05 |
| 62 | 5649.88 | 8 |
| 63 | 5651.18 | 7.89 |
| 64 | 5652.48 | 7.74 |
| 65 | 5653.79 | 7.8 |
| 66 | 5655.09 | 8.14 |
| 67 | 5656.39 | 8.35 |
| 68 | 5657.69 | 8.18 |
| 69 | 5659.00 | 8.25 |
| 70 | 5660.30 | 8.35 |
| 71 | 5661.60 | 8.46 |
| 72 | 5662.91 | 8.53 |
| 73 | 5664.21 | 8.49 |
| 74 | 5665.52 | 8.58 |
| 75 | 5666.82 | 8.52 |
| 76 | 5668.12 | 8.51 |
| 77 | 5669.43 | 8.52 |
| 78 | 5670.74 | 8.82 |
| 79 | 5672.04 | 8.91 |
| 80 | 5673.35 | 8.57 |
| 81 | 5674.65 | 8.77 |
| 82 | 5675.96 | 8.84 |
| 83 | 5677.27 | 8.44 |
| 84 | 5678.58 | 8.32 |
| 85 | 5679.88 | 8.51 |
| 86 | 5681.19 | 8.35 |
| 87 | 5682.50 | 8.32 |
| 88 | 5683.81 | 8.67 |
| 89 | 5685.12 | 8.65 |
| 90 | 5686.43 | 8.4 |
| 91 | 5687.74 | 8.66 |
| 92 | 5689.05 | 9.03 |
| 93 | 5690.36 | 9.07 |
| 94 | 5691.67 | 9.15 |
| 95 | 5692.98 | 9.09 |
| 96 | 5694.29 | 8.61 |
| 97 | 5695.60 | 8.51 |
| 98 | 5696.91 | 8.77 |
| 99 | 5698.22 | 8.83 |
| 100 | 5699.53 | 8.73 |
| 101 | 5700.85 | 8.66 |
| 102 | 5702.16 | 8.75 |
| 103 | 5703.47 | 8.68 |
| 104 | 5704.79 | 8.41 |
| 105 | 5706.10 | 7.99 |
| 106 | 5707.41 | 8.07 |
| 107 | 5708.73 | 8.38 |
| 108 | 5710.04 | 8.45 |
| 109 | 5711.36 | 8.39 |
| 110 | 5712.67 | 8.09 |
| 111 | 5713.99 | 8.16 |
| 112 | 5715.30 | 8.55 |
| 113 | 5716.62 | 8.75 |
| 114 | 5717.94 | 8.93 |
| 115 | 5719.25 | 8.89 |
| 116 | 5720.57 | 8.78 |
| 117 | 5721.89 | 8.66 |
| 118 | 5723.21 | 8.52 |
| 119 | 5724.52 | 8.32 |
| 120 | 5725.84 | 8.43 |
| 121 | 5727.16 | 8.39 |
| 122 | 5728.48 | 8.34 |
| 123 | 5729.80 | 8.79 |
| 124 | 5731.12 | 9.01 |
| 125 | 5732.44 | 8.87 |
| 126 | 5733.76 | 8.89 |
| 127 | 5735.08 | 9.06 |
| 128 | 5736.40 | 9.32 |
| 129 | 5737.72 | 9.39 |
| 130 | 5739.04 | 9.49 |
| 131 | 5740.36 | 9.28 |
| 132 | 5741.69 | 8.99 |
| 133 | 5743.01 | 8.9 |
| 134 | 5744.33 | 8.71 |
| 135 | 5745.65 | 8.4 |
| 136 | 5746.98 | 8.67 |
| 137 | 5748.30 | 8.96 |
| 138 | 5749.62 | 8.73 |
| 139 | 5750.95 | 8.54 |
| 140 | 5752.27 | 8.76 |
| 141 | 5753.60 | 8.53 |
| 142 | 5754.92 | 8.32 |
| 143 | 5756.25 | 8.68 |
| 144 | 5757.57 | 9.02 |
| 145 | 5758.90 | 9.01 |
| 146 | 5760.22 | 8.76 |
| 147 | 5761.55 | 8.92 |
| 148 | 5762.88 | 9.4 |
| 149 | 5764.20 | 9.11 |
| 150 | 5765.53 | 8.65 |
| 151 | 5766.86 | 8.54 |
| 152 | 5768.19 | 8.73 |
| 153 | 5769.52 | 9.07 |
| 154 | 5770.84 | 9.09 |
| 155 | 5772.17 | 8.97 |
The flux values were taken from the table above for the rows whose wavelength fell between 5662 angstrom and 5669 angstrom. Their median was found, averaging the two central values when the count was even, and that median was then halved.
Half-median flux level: 4.3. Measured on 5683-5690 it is 4.3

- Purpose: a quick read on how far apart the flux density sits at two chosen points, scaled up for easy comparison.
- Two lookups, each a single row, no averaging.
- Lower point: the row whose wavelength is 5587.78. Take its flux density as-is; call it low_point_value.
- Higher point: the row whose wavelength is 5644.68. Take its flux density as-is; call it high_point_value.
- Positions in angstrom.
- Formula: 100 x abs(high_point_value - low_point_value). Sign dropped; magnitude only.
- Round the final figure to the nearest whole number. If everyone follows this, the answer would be 65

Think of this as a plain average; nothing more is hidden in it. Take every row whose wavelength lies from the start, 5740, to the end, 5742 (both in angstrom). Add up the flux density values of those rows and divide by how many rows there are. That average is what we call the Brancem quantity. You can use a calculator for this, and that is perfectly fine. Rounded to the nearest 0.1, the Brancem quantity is 9.1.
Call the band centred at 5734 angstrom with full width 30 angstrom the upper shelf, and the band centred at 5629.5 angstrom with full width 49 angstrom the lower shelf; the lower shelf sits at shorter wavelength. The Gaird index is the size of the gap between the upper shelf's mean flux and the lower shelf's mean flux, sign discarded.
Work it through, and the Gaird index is 0.9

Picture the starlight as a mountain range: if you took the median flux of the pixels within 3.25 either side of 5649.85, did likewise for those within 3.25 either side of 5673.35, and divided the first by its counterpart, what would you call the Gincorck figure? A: 0.91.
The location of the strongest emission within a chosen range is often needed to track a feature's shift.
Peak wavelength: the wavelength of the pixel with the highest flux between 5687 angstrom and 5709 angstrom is 5691.67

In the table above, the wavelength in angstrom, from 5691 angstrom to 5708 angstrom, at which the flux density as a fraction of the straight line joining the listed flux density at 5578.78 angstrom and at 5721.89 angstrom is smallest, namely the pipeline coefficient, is 5706.10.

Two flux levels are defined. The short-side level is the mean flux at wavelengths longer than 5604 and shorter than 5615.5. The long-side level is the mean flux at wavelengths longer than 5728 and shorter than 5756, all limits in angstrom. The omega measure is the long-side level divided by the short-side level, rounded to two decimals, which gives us 1.17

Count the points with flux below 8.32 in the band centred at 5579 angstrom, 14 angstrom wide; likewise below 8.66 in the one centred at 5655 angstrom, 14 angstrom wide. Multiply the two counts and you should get 99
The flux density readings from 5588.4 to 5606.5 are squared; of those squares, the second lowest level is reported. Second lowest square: 58.4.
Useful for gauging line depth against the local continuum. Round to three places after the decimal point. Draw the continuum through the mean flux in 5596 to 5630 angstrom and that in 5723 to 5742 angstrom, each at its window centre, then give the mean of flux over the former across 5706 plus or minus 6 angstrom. 0.975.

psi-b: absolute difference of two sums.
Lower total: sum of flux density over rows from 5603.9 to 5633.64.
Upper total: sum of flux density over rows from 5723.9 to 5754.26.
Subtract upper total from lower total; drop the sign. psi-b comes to 24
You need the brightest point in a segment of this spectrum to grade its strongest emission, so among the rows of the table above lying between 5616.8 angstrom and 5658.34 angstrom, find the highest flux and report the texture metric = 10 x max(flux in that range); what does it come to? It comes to 85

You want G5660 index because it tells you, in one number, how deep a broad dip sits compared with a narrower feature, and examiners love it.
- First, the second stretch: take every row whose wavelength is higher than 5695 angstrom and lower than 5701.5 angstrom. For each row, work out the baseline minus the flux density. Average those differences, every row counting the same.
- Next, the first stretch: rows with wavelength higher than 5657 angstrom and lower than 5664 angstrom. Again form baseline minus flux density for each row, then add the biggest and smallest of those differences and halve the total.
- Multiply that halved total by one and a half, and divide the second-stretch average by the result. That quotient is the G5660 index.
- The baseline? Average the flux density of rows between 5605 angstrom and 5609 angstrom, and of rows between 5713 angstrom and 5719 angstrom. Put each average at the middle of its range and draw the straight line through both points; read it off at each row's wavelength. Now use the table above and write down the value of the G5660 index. 1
